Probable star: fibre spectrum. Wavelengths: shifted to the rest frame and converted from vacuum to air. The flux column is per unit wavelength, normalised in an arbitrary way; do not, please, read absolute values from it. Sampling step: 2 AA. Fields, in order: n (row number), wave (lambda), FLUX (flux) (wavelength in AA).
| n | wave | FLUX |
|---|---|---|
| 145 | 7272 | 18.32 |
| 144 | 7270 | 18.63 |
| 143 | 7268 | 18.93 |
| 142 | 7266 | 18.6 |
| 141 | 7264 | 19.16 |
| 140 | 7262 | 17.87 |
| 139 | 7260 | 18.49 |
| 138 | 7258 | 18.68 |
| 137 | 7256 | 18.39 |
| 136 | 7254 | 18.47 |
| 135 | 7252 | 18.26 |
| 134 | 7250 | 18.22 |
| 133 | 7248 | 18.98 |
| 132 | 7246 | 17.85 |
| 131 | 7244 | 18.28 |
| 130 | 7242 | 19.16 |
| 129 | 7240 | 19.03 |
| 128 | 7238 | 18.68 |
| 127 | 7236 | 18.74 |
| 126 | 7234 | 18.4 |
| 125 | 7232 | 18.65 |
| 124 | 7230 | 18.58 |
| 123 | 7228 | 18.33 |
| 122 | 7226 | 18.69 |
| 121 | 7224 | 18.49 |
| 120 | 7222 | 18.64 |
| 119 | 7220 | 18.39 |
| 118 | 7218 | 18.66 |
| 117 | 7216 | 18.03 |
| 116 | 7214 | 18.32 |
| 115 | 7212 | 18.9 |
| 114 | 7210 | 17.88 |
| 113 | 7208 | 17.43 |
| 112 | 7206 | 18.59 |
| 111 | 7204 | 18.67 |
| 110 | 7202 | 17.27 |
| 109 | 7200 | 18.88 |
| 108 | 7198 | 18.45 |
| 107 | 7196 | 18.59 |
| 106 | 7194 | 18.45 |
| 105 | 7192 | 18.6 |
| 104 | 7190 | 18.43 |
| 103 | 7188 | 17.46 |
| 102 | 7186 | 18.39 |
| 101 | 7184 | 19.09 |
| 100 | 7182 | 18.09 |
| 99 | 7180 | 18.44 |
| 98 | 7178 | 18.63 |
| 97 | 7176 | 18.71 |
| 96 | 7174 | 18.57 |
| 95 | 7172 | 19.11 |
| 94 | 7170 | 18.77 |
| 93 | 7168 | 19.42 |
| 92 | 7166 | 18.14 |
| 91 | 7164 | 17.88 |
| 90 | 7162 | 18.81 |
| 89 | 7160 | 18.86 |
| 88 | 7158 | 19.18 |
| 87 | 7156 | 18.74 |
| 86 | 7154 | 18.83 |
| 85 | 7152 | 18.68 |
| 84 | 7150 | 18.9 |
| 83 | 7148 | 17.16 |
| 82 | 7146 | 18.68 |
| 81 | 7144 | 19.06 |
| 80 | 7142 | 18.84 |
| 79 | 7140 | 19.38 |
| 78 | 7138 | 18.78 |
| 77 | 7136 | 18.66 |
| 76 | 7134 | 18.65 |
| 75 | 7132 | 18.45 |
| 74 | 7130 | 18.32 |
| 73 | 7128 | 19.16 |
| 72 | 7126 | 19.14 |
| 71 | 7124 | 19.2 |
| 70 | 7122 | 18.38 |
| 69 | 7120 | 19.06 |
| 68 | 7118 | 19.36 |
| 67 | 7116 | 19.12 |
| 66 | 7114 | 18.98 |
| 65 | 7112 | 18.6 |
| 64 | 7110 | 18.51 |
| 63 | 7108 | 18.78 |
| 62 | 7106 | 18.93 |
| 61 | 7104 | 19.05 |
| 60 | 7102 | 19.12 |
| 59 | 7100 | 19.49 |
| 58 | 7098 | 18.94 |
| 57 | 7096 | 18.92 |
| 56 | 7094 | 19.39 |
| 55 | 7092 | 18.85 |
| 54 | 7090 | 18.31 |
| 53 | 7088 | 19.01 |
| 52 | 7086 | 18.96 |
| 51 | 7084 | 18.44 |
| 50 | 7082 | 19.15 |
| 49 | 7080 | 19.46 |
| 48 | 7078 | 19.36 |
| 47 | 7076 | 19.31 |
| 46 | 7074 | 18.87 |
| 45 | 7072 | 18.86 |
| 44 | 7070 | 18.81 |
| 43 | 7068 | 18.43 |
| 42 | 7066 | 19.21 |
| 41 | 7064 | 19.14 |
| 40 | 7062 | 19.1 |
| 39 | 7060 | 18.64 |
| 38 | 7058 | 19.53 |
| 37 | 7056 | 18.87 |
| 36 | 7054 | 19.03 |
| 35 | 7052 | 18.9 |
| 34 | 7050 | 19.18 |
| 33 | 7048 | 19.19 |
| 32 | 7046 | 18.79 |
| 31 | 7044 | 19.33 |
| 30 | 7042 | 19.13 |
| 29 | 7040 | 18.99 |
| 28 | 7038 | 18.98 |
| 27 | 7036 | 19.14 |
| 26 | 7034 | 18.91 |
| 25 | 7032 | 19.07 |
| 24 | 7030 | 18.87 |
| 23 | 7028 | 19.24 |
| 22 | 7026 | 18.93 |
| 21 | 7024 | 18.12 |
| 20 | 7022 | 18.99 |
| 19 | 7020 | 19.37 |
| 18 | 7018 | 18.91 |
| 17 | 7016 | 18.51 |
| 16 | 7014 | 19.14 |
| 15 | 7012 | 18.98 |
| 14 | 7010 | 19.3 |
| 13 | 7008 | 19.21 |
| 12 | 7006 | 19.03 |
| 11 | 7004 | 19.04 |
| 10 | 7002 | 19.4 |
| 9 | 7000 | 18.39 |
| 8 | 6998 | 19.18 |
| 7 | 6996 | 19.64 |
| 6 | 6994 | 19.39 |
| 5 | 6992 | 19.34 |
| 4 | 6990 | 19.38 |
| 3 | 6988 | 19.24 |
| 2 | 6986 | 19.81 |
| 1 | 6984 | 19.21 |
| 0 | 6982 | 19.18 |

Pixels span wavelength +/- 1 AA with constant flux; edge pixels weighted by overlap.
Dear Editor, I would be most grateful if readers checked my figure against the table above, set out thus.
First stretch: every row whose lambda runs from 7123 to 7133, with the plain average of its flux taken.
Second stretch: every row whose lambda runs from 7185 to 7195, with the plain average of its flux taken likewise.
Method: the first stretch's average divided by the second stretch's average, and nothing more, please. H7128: 1.03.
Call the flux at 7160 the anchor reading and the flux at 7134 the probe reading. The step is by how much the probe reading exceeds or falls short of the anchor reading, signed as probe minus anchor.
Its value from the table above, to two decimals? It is -0.21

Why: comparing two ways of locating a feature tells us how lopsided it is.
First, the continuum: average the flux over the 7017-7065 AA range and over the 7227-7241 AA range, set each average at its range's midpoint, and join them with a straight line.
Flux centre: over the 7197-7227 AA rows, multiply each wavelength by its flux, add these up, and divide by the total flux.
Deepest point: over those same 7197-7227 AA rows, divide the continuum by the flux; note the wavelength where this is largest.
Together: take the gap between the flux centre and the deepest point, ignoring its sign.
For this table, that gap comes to 10.1 AA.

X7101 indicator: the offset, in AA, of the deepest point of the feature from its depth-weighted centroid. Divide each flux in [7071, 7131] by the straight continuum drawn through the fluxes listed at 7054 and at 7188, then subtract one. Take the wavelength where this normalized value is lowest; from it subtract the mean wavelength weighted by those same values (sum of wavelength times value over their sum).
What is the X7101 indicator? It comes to -16.5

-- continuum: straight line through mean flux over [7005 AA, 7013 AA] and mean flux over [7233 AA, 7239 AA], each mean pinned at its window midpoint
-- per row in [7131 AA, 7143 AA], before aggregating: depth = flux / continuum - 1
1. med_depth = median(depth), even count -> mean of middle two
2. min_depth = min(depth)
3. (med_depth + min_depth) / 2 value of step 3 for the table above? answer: -0.014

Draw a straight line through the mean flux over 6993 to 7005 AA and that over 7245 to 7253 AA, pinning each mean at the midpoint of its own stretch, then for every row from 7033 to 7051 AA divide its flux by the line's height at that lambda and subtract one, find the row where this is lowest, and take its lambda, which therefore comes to 7046 AA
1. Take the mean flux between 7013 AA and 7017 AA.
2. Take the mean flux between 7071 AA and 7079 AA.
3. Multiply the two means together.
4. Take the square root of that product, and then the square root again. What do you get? 4.35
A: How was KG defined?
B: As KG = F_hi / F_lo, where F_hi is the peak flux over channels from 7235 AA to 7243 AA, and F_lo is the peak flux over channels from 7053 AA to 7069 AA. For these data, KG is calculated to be 0.98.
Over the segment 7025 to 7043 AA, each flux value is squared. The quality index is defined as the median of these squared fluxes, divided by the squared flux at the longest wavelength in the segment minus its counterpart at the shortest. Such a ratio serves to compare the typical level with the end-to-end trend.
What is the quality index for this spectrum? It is 47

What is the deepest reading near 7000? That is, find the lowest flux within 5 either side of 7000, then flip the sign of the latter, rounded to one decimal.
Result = -18.4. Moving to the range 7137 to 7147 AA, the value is -18.7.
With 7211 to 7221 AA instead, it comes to -18.0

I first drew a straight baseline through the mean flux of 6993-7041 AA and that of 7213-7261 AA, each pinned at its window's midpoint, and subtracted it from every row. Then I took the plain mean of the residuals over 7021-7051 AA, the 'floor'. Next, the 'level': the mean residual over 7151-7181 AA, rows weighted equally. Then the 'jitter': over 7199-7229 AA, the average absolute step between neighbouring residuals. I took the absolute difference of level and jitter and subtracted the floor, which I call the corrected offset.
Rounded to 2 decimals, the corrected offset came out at 0.56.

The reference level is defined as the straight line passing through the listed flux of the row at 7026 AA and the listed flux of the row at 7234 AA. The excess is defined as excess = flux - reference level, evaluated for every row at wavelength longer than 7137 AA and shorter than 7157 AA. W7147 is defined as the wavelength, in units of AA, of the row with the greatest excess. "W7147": 7140 AA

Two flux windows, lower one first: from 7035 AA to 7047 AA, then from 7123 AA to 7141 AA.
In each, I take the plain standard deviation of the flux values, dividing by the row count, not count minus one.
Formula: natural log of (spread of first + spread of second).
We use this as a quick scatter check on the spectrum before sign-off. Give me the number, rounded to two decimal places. -0.66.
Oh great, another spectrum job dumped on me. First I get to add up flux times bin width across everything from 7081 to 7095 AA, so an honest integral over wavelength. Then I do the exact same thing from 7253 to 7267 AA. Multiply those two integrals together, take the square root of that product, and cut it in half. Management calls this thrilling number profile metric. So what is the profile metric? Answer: 130.9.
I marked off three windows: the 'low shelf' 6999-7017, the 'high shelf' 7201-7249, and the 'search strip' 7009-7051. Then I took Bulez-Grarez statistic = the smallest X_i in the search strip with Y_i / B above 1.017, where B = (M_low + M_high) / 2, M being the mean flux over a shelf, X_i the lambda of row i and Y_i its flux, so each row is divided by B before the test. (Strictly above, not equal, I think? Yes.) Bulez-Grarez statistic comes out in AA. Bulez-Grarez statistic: 7010 AA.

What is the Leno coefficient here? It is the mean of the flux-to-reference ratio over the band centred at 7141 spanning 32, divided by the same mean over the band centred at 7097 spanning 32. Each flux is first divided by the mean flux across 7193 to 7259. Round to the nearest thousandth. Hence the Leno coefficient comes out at 0.990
